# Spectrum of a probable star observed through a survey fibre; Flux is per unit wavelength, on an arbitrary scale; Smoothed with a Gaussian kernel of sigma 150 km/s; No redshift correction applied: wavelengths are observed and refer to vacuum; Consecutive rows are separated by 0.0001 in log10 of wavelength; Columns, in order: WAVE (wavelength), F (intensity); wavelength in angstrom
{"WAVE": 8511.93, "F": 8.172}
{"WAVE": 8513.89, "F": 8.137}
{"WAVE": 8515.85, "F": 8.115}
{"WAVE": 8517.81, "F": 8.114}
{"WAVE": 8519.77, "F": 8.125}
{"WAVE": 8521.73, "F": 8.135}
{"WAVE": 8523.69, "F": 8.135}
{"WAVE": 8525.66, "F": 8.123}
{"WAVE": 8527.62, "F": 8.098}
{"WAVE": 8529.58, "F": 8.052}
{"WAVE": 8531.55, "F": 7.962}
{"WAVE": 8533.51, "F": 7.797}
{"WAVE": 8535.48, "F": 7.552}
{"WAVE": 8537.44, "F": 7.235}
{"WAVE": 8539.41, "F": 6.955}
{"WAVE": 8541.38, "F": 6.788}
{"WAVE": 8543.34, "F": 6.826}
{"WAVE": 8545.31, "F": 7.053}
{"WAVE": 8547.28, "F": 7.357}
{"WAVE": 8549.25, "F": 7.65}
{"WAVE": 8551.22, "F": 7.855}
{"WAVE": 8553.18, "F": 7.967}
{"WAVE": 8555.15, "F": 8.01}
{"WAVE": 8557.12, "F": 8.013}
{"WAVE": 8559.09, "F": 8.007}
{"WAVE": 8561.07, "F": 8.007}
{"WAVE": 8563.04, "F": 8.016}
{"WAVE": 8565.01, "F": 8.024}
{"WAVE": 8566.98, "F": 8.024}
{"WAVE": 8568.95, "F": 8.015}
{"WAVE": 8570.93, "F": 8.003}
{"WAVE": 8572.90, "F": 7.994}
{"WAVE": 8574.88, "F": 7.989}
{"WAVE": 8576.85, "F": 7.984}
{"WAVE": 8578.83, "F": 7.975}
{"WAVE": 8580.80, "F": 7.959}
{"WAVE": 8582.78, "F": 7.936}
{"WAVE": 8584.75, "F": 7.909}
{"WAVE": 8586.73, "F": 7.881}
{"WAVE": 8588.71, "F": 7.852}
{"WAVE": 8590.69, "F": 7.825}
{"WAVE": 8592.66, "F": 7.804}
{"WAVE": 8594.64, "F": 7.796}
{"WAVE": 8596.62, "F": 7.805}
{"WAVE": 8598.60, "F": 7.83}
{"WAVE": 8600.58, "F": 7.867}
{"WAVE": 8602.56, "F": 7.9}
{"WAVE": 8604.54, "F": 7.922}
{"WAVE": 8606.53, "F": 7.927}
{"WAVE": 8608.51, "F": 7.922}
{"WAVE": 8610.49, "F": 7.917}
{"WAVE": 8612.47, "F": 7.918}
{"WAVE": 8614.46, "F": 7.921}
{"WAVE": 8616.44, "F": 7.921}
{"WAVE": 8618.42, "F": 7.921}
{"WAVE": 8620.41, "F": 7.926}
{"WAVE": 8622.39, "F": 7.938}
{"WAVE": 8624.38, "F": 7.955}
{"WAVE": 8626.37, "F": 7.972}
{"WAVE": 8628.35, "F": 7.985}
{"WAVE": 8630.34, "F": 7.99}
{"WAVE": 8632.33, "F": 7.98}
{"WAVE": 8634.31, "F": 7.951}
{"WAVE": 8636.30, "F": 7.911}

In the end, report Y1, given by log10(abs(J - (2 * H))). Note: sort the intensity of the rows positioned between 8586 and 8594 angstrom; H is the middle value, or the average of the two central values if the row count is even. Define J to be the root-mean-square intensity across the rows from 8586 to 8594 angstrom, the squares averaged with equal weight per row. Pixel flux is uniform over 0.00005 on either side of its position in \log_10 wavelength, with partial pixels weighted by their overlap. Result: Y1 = 0.894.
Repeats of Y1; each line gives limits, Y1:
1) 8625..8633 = 0.902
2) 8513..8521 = 0.909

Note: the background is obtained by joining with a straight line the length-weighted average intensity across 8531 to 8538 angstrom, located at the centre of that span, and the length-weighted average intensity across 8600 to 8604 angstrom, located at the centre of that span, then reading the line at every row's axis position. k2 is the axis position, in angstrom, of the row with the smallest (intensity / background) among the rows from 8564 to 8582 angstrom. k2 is 8580.80 angstrom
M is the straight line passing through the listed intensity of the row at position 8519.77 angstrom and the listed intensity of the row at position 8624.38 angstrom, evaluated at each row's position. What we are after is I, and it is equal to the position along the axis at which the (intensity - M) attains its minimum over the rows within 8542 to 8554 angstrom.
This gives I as 8543.34 angstrom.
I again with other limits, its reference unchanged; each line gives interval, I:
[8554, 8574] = 8555.15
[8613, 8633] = 8614.46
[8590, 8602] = 8594.64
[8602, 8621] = 8602.56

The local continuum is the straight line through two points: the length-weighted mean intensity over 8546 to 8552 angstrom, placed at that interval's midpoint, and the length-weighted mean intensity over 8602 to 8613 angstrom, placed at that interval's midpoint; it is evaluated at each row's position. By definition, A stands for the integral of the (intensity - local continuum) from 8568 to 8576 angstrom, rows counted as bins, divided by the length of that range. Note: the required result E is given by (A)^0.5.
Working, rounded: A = 0.29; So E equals 0.54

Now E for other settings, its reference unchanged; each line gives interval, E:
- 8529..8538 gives 0.49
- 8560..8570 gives 0.59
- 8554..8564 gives 0.61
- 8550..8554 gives 0.55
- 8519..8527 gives 0.84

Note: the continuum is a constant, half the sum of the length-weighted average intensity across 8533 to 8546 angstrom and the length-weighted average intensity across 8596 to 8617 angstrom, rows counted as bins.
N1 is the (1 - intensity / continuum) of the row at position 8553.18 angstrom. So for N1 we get -0.0590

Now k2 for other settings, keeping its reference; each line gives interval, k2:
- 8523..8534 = 8533.51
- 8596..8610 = 8596.62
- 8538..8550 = 8541.38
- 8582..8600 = 8594.64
